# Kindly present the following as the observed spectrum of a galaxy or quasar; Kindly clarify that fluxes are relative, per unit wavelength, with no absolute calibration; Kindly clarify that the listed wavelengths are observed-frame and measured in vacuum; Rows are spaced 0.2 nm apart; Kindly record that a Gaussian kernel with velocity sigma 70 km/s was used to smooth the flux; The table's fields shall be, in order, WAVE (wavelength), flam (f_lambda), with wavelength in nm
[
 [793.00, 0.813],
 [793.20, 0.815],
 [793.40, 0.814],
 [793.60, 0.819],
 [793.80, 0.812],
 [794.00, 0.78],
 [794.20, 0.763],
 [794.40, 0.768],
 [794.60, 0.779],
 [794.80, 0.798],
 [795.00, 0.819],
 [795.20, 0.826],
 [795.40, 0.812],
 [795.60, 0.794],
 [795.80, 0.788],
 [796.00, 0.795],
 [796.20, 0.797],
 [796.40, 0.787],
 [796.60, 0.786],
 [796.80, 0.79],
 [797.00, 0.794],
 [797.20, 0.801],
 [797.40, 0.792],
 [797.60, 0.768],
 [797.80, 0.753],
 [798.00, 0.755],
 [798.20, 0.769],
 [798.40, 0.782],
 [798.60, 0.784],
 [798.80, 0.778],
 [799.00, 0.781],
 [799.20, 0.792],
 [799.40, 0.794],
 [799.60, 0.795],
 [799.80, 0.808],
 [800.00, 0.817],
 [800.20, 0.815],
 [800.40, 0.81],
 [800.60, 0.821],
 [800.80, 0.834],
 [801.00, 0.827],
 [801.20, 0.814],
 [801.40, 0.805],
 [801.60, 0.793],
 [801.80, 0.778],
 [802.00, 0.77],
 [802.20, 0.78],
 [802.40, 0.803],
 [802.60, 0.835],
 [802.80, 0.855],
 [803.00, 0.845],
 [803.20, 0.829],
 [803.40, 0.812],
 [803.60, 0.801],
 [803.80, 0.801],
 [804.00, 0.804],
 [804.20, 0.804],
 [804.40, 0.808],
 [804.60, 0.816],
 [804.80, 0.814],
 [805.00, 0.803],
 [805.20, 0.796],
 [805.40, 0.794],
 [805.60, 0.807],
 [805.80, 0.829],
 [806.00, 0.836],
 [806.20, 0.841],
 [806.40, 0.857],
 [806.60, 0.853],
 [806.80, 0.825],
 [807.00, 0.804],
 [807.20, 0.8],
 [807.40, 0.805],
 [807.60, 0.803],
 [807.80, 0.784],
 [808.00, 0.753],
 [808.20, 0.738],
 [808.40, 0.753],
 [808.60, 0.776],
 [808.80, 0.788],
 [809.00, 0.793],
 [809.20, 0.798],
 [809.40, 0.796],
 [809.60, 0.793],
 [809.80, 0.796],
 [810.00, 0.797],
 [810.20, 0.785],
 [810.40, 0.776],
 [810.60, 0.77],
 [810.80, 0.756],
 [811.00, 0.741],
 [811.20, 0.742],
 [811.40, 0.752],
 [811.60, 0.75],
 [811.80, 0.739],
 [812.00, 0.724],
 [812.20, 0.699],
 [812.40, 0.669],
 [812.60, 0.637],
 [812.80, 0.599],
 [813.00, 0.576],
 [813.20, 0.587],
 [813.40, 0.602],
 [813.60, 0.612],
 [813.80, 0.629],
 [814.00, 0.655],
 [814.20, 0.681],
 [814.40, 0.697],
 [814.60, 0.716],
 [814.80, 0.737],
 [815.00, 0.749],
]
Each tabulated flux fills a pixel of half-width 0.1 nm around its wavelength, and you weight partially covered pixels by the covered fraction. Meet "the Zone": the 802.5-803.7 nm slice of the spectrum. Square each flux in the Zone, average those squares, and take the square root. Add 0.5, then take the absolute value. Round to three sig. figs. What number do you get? 1.33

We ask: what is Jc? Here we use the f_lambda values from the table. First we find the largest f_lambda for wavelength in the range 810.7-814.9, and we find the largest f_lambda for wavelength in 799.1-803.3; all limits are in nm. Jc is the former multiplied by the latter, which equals 0.65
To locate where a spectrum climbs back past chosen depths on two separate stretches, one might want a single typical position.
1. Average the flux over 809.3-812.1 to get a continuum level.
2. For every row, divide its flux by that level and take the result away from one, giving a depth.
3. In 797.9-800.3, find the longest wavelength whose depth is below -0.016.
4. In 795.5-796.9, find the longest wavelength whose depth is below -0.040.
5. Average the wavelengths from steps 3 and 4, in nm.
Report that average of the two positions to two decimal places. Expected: 798.20 nm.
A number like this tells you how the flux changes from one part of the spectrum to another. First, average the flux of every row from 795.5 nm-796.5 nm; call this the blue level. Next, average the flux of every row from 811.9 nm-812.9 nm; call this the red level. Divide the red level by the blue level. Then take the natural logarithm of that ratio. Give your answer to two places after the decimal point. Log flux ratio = -0.17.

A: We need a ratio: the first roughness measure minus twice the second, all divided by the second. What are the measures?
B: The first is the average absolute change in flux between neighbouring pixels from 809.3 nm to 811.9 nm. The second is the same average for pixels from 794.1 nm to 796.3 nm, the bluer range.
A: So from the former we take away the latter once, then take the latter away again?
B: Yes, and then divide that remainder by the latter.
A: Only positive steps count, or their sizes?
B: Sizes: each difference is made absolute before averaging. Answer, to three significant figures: -1.34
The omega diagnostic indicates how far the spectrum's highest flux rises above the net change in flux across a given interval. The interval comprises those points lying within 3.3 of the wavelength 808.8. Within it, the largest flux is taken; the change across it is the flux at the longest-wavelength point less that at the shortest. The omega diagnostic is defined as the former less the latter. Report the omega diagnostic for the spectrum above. 0.940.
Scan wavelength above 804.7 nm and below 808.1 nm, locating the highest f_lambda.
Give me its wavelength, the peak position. 806.40 nm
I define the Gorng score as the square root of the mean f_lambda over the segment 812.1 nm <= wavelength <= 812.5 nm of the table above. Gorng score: 0.83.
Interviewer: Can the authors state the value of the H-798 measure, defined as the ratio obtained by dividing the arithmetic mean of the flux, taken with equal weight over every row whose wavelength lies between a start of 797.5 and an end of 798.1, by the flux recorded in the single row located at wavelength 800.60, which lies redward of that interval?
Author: 0.92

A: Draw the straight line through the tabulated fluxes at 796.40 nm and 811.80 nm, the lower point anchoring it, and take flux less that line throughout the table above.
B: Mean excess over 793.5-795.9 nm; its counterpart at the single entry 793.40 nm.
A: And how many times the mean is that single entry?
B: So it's 4.2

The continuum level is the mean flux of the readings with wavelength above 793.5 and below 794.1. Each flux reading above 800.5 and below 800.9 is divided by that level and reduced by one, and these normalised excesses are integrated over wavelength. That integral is 0.012 nm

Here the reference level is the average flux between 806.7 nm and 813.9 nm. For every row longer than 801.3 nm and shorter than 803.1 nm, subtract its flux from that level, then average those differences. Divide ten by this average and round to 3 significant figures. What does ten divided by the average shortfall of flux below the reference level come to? -143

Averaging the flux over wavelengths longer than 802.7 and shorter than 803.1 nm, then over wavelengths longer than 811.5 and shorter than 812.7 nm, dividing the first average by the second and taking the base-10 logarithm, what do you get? 0.082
